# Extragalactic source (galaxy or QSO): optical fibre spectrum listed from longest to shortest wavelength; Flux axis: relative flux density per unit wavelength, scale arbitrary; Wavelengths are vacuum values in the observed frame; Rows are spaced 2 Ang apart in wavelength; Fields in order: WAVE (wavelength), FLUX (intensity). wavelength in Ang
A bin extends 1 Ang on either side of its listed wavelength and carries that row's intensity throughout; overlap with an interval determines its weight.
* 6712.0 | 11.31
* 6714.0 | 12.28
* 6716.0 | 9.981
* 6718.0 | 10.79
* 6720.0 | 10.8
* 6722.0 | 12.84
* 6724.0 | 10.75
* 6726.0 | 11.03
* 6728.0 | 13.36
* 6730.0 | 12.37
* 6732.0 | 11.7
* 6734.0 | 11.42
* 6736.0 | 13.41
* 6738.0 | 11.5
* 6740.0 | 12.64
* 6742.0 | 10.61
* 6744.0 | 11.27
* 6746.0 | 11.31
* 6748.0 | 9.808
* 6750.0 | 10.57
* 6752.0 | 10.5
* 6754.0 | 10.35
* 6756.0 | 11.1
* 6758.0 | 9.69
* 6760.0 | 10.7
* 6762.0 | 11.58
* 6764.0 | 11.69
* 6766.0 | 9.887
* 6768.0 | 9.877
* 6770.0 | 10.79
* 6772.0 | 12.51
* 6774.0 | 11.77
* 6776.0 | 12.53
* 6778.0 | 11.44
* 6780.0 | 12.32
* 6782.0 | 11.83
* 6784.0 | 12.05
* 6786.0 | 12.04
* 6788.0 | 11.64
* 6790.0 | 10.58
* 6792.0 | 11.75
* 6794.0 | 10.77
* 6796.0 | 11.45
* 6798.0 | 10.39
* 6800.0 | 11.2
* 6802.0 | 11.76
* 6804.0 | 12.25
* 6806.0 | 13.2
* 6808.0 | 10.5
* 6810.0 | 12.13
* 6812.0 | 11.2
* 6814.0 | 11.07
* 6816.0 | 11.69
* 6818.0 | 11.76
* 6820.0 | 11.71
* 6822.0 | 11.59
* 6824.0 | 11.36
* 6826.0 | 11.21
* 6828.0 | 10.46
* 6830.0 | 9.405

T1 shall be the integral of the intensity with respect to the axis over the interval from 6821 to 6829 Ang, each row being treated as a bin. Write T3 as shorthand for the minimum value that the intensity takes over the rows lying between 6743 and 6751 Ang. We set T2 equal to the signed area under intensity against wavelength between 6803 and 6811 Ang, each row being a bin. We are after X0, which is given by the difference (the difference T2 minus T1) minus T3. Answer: -3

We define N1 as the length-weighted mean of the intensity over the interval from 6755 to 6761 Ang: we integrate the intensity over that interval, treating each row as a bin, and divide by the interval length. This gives 10.5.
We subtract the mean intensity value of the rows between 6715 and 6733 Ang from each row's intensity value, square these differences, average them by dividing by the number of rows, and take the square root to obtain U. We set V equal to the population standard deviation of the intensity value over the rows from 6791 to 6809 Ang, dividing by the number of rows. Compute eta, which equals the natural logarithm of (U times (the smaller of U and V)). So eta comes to -0.11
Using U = 1.06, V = 0.85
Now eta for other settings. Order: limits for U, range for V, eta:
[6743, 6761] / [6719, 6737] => -1.19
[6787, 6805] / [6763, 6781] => -1.07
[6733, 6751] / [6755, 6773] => -0.08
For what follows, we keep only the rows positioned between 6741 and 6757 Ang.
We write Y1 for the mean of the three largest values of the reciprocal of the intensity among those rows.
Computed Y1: 0.098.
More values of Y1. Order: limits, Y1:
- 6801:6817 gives 0.092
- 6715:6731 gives 0.095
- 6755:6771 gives 0.102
